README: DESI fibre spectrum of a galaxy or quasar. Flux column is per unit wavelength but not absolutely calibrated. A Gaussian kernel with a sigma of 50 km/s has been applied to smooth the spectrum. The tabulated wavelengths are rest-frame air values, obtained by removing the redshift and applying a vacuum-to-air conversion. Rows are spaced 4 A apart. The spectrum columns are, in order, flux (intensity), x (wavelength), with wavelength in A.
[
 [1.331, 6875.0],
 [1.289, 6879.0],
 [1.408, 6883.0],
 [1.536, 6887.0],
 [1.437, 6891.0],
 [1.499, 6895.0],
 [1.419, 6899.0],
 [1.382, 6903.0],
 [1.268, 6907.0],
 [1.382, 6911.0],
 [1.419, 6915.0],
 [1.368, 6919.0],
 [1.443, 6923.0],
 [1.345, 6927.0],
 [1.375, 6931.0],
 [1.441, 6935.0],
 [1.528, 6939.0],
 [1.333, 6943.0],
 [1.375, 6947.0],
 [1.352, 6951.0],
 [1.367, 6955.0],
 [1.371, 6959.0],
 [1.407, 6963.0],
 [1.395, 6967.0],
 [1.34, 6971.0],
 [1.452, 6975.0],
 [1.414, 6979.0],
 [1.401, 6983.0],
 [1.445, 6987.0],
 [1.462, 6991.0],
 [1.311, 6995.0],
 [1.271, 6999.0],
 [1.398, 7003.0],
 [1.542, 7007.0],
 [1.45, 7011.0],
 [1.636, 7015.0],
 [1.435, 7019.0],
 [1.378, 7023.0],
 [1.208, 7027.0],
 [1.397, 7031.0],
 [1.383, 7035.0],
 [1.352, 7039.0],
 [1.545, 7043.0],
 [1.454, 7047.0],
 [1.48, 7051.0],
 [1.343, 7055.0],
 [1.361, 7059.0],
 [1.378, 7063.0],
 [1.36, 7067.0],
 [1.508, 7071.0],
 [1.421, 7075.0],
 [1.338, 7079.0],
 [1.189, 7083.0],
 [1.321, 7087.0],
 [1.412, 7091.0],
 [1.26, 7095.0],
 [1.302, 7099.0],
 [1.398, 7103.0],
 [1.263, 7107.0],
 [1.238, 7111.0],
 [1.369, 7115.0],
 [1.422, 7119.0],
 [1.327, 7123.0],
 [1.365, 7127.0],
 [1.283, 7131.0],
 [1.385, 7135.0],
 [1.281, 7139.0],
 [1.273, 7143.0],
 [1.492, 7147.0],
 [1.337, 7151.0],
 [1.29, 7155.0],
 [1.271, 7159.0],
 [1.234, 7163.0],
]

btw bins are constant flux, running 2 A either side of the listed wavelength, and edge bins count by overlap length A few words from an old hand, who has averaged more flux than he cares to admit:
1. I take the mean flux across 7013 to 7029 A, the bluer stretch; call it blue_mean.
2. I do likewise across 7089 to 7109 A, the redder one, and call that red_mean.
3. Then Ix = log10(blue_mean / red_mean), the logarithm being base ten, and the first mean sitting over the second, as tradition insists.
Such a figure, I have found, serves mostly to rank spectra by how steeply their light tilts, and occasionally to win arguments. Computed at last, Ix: 0.028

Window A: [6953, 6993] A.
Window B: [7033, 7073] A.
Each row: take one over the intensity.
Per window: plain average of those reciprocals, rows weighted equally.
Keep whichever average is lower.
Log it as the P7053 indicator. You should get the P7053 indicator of 0.708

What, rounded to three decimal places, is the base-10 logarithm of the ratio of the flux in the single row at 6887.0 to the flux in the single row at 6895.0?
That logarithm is 0.011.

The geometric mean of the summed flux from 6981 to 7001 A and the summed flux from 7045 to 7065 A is 6.95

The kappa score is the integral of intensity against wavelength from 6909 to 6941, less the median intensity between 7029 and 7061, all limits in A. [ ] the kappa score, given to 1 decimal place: 43.8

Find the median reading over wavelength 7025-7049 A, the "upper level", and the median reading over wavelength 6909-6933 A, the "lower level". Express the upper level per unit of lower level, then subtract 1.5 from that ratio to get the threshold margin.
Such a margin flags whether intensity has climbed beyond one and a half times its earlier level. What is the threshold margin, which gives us -0.49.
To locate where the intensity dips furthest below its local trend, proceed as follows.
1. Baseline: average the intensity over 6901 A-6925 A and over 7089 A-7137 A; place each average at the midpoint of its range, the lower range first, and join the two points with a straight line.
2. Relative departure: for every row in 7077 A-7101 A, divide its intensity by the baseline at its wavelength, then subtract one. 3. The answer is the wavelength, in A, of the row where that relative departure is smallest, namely 7083.0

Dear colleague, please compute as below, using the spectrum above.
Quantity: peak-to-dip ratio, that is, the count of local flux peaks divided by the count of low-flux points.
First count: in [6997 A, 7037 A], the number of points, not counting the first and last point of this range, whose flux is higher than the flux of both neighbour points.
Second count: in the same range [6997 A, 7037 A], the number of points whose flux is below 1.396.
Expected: 0.75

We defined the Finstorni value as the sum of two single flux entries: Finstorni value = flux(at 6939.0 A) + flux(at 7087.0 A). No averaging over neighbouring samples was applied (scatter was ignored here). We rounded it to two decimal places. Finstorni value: 2.85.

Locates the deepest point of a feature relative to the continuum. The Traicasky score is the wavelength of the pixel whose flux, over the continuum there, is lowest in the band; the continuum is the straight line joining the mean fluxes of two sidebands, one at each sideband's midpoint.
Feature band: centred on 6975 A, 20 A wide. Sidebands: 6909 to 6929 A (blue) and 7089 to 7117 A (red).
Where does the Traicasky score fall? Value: 6971.0 A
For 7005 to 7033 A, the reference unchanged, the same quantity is 7027.0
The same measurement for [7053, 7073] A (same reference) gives 7055.0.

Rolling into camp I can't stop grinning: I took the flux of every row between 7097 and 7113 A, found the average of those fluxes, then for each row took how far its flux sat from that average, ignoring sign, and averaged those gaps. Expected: 0.050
